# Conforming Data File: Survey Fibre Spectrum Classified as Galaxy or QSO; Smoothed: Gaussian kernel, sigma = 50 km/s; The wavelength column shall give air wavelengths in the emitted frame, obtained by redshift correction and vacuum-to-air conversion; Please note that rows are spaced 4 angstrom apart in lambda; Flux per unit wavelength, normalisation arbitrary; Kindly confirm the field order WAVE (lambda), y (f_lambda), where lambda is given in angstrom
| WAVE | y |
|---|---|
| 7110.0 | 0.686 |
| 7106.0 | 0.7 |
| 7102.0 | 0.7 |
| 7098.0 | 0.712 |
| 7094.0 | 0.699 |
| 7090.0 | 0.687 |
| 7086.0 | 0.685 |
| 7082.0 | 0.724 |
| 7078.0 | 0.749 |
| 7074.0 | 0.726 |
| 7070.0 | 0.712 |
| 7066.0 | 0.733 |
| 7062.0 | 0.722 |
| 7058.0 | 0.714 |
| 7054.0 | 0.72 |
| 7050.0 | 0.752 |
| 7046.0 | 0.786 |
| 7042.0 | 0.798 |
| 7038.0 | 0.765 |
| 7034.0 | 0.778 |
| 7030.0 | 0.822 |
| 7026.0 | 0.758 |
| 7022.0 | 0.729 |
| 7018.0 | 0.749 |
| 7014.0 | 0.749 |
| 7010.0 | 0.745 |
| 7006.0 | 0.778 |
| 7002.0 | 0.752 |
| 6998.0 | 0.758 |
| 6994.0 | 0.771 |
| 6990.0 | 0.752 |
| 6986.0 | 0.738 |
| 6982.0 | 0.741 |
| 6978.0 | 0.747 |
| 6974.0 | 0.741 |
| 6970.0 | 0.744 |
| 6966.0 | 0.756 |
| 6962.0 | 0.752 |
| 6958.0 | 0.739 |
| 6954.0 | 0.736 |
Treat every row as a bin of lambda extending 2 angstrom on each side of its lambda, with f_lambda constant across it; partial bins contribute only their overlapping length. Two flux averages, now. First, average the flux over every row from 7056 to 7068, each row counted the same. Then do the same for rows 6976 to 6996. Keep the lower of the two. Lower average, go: 0.723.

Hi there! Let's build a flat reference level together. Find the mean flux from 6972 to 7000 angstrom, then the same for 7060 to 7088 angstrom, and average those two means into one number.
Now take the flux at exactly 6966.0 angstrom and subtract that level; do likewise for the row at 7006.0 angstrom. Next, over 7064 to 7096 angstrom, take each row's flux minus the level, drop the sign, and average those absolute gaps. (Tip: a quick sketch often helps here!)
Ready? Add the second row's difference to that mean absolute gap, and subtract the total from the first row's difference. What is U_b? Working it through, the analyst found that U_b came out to -0.047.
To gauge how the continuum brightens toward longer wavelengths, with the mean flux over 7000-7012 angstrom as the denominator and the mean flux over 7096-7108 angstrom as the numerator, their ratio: 0.93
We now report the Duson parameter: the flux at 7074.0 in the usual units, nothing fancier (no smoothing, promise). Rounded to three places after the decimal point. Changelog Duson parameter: 0.726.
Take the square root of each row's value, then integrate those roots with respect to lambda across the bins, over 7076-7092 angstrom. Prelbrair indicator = 13.5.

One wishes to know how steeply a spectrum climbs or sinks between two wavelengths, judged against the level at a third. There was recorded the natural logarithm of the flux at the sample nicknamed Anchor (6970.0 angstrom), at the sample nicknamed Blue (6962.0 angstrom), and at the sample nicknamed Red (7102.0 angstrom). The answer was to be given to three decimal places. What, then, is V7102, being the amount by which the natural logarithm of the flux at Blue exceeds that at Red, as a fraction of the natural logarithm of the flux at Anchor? -0.242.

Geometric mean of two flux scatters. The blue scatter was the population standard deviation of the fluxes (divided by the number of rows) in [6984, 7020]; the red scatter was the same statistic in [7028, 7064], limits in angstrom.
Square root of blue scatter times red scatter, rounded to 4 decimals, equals 0.0206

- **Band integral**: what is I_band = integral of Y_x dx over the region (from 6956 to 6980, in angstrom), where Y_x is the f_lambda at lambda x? 17.9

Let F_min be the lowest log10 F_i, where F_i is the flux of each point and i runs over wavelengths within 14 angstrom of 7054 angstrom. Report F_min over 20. -0.0073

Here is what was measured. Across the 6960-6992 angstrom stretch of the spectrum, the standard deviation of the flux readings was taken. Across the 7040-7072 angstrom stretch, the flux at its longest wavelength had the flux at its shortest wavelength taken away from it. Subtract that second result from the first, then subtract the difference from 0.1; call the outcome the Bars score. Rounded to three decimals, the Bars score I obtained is 0.008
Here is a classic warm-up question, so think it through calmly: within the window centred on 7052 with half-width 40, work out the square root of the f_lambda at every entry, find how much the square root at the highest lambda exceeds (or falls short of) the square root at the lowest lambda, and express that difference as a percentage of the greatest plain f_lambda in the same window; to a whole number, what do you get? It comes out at -4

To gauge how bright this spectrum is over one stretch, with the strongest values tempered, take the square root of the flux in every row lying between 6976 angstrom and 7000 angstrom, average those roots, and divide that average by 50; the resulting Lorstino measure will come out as 0.0173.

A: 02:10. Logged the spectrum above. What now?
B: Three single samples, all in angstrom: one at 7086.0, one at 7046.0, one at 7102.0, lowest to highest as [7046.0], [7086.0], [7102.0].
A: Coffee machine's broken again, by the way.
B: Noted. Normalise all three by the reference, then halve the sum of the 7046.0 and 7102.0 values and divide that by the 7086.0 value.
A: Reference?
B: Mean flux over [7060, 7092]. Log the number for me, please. 1.08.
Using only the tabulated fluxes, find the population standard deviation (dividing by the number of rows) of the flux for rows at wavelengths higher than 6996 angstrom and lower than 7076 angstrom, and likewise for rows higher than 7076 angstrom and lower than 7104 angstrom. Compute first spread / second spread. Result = 1.37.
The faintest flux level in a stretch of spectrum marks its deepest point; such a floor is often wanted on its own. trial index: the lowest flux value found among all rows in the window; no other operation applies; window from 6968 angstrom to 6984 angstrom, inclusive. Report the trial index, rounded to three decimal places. 0.741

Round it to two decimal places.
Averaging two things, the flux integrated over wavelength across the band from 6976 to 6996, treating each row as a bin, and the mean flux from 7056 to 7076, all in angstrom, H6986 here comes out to 7.86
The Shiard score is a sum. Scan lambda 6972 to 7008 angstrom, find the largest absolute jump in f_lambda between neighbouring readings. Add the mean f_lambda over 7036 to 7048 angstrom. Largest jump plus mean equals 0.809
